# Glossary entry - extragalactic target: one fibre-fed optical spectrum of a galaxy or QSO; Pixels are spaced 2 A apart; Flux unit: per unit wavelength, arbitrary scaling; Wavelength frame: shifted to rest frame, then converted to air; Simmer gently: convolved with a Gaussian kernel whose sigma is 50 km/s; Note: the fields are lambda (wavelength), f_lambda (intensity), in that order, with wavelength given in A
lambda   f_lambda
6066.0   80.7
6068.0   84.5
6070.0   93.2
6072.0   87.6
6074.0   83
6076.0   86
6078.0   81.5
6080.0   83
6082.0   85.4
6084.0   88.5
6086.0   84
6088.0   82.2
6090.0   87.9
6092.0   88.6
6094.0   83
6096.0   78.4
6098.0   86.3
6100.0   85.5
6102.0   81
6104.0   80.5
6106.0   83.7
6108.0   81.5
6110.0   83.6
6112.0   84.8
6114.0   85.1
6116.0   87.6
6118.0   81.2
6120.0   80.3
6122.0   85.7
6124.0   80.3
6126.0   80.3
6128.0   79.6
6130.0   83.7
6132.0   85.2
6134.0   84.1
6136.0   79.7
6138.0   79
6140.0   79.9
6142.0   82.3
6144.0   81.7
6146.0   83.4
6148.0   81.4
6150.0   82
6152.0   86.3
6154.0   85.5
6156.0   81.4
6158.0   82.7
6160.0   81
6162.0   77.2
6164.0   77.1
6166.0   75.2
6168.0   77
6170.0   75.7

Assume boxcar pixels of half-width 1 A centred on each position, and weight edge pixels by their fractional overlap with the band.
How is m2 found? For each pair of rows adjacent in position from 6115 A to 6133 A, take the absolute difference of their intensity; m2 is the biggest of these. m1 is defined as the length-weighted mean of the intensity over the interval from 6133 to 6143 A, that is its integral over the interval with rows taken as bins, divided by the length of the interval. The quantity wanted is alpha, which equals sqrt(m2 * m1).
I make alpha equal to 23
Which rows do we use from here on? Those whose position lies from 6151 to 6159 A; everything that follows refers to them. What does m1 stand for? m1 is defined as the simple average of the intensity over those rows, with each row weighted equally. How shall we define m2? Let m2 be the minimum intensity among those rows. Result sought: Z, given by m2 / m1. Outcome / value 0.969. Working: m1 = 84.0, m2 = 81.4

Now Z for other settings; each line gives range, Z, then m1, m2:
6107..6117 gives 0.964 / 84.5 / 81.5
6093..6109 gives 0.950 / 82.5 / 78.4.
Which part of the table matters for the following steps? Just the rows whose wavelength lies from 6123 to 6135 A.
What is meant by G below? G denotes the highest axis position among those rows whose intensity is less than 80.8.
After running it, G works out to 6128.0 A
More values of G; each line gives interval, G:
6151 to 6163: 6162.0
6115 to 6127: 6126.0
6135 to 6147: 6140.0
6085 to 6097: 6096.0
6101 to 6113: 6104.0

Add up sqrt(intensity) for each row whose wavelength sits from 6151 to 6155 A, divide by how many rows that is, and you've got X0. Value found 9.27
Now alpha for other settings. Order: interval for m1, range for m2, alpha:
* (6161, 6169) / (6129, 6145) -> 18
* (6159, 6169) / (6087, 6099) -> 25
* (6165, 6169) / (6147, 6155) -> 18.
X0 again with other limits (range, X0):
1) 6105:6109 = 9.09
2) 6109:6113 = 9.18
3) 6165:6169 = 8.72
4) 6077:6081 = 9.07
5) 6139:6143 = 9.01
